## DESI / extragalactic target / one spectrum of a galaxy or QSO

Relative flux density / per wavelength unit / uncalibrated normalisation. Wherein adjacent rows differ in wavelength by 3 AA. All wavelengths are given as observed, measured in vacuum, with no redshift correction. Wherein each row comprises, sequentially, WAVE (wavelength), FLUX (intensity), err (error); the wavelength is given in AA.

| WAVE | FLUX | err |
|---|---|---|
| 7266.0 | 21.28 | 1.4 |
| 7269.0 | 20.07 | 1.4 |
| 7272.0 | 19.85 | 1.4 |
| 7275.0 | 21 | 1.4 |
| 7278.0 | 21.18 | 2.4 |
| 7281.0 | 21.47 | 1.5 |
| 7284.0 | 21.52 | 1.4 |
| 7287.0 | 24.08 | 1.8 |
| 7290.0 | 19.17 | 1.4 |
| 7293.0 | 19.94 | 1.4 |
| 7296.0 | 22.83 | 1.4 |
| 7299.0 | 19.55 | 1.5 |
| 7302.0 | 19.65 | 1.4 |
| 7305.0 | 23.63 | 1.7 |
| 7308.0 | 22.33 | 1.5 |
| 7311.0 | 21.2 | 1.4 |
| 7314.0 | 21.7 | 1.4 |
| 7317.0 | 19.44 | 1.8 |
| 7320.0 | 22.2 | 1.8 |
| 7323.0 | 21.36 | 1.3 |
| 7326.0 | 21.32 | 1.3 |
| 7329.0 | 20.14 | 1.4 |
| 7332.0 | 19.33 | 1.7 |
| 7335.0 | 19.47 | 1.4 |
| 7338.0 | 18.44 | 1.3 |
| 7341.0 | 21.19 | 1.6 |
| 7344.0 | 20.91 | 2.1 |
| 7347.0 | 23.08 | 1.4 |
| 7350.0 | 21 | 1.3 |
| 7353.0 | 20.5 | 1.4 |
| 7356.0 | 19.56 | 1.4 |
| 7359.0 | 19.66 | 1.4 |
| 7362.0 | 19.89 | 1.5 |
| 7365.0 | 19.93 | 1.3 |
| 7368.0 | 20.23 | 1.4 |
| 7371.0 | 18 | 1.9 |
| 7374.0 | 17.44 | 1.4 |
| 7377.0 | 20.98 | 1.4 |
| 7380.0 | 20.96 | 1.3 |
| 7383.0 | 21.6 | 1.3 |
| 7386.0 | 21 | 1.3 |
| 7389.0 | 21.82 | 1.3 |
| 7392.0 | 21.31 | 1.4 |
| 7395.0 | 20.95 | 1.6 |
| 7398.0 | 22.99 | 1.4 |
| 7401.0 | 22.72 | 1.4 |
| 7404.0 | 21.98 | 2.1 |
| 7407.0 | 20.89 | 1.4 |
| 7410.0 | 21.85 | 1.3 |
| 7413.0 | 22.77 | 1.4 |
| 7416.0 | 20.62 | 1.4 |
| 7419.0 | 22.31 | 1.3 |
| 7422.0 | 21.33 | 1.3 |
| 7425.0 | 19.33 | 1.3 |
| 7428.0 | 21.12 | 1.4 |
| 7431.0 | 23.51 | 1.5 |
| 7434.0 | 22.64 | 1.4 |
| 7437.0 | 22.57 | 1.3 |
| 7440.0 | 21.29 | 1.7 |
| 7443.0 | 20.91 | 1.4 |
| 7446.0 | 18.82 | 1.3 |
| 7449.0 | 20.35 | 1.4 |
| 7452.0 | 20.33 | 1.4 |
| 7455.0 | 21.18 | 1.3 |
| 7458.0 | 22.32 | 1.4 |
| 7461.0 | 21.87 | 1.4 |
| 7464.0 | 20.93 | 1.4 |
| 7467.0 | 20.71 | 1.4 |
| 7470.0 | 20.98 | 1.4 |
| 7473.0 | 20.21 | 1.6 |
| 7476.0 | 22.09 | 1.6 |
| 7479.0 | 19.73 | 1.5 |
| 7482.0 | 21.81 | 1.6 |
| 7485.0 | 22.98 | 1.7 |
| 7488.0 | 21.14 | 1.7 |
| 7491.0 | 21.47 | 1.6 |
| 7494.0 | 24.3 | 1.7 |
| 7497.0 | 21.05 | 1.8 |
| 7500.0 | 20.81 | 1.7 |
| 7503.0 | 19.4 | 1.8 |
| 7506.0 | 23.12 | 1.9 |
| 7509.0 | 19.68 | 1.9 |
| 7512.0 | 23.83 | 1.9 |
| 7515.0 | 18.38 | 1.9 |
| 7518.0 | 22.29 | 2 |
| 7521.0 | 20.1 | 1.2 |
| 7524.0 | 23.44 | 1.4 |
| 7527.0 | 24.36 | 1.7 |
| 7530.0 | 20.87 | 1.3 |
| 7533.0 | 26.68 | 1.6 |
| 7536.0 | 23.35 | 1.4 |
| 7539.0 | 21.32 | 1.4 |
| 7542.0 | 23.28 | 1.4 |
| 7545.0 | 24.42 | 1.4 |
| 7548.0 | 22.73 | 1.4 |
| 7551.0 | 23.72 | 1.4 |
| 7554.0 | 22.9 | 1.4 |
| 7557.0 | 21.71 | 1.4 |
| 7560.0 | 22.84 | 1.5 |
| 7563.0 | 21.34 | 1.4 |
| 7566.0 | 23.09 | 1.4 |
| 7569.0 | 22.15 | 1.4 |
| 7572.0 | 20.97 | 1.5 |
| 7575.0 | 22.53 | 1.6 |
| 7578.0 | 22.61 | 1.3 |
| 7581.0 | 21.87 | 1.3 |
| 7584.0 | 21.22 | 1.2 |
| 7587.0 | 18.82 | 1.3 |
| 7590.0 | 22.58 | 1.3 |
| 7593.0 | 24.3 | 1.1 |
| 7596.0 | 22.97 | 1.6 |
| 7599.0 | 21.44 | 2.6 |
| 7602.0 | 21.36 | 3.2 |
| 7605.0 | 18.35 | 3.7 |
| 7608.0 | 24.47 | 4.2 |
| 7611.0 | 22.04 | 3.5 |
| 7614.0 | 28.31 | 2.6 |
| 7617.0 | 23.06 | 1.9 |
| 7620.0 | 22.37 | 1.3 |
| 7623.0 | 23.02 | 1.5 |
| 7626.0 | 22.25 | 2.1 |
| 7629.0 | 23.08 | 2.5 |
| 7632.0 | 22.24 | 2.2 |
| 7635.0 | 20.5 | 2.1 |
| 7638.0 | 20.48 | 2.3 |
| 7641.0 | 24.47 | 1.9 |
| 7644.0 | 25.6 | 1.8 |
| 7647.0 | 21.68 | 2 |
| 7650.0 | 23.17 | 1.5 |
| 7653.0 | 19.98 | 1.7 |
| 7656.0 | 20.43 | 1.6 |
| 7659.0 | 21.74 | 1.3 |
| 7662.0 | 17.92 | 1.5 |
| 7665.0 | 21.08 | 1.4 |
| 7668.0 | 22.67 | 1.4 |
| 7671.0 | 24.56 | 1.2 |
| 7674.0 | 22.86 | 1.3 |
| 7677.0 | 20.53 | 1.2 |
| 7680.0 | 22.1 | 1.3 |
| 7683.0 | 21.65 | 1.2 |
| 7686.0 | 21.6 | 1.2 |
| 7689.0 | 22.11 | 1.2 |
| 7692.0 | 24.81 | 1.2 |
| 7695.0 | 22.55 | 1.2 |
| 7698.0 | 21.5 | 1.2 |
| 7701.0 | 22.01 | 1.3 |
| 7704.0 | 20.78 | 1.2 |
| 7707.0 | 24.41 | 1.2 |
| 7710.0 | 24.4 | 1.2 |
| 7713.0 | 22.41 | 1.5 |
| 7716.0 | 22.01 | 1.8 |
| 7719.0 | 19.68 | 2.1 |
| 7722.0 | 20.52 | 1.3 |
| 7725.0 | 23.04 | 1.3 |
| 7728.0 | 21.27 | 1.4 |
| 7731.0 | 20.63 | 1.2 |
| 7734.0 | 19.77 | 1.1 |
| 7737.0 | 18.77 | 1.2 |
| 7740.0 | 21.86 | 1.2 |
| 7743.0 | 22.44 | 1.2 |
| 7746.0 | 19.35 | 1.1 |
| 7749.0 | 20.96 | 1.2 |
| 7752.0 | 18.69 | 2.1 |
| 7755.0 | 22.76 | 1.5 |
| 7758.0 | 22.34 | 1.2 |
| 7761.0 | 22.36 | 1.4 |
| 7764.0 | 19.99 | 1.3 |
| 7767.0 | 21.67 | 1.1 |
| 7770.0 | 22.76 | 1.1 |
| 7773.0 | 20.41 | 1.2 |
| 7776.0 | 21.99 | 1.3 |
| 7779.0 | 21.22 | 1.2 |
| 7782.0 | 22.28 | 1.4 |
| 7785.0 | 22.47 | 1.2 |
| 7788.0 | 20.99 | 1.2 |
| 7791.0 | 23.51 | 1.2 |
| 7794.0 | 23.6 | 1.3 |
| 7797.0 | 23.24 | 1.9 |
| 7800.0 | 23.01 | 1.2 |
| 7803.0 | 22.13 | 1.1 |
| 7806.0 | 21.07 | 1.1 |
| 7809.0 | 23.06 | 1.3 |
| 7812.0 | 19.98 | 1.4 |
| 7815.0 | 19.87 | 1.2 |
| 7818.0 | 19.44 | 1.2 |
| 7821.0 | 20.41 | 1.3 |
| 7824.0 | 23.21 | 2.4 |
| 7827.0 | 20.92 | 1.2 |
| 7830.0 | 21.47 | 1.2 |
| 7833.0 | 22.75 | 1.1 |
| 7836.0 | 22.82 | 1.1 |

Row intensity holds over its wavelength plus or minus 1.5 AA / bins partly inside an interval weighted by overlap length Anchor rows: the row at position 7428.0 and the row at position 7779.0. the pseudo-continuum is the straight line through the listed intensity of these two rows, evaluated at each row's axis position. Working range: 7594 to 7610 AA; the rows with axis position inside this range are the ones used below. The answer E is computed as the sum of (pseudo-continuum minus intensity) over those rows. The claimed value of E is -2.7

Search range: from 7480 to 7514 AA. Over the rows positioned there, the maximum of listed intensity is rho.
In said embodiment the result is 24.3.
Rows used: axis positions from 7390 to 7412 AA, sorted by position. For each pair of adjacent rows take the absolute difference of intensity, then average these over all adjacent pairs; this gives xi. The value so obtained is 0.91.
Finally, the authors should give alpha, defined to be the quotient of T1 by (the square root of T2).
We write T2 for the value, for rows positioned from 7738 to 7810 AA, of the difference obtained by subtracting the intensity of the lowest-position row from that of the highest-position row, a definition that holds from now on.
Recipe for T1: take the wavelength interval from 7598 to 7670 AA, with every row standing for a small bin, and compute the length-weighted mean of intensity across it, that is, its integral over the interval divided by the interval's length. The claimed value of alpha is 20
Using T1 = 22.2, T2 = 1.2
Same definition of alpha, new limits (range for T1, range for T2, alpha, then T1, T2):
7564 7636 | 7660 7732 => 14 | 22.3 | 2.7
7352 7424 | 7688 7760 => 44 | 20.9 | 0.2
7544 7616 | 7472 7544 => 13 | 22.4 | 3.1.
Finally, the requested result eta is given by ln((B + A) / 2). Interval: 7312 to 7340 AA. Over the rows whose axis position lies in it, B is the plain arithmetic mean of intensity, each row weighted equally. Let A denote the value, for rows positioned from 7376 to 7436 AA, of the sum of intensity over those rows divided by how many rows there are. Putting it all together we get 3.045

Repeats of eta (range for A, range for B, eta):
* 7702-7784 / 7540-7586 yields 3.089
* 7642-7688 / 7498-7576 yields 3.094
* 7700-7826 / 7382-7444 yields 3.075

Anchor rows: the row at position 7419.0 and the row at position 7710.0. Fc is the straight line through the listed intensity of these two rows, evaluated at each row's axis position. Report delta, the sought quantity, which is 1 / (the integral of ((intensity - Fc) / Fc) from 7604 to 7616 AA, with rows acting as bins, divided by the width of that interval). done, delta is -121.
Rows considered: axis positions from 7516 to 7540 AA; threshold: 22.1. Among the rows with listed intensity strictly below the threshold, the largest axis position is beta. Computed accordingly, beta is 7539.0 AA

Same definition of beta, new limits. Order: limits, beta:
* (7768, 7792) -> 7788.0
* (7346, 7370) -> 7368.0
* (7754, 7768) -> 7767.0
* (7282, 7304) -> 7302.0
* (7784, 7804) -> 7788.0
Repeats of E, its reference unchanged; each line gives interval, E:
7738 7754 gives 2.8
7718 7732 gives 0.9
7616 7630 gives -7.9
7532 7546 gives -13.3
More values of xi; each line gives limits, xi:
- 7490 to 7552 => 2.76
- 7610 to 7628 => 2.73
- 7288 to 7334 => 1.56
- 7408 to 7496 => 1.26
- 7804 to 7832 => 1.53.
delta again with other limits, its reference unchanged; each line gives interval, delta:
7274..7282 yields -256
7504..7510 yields -15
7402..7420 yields -44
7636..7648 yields -26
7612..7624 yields 58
